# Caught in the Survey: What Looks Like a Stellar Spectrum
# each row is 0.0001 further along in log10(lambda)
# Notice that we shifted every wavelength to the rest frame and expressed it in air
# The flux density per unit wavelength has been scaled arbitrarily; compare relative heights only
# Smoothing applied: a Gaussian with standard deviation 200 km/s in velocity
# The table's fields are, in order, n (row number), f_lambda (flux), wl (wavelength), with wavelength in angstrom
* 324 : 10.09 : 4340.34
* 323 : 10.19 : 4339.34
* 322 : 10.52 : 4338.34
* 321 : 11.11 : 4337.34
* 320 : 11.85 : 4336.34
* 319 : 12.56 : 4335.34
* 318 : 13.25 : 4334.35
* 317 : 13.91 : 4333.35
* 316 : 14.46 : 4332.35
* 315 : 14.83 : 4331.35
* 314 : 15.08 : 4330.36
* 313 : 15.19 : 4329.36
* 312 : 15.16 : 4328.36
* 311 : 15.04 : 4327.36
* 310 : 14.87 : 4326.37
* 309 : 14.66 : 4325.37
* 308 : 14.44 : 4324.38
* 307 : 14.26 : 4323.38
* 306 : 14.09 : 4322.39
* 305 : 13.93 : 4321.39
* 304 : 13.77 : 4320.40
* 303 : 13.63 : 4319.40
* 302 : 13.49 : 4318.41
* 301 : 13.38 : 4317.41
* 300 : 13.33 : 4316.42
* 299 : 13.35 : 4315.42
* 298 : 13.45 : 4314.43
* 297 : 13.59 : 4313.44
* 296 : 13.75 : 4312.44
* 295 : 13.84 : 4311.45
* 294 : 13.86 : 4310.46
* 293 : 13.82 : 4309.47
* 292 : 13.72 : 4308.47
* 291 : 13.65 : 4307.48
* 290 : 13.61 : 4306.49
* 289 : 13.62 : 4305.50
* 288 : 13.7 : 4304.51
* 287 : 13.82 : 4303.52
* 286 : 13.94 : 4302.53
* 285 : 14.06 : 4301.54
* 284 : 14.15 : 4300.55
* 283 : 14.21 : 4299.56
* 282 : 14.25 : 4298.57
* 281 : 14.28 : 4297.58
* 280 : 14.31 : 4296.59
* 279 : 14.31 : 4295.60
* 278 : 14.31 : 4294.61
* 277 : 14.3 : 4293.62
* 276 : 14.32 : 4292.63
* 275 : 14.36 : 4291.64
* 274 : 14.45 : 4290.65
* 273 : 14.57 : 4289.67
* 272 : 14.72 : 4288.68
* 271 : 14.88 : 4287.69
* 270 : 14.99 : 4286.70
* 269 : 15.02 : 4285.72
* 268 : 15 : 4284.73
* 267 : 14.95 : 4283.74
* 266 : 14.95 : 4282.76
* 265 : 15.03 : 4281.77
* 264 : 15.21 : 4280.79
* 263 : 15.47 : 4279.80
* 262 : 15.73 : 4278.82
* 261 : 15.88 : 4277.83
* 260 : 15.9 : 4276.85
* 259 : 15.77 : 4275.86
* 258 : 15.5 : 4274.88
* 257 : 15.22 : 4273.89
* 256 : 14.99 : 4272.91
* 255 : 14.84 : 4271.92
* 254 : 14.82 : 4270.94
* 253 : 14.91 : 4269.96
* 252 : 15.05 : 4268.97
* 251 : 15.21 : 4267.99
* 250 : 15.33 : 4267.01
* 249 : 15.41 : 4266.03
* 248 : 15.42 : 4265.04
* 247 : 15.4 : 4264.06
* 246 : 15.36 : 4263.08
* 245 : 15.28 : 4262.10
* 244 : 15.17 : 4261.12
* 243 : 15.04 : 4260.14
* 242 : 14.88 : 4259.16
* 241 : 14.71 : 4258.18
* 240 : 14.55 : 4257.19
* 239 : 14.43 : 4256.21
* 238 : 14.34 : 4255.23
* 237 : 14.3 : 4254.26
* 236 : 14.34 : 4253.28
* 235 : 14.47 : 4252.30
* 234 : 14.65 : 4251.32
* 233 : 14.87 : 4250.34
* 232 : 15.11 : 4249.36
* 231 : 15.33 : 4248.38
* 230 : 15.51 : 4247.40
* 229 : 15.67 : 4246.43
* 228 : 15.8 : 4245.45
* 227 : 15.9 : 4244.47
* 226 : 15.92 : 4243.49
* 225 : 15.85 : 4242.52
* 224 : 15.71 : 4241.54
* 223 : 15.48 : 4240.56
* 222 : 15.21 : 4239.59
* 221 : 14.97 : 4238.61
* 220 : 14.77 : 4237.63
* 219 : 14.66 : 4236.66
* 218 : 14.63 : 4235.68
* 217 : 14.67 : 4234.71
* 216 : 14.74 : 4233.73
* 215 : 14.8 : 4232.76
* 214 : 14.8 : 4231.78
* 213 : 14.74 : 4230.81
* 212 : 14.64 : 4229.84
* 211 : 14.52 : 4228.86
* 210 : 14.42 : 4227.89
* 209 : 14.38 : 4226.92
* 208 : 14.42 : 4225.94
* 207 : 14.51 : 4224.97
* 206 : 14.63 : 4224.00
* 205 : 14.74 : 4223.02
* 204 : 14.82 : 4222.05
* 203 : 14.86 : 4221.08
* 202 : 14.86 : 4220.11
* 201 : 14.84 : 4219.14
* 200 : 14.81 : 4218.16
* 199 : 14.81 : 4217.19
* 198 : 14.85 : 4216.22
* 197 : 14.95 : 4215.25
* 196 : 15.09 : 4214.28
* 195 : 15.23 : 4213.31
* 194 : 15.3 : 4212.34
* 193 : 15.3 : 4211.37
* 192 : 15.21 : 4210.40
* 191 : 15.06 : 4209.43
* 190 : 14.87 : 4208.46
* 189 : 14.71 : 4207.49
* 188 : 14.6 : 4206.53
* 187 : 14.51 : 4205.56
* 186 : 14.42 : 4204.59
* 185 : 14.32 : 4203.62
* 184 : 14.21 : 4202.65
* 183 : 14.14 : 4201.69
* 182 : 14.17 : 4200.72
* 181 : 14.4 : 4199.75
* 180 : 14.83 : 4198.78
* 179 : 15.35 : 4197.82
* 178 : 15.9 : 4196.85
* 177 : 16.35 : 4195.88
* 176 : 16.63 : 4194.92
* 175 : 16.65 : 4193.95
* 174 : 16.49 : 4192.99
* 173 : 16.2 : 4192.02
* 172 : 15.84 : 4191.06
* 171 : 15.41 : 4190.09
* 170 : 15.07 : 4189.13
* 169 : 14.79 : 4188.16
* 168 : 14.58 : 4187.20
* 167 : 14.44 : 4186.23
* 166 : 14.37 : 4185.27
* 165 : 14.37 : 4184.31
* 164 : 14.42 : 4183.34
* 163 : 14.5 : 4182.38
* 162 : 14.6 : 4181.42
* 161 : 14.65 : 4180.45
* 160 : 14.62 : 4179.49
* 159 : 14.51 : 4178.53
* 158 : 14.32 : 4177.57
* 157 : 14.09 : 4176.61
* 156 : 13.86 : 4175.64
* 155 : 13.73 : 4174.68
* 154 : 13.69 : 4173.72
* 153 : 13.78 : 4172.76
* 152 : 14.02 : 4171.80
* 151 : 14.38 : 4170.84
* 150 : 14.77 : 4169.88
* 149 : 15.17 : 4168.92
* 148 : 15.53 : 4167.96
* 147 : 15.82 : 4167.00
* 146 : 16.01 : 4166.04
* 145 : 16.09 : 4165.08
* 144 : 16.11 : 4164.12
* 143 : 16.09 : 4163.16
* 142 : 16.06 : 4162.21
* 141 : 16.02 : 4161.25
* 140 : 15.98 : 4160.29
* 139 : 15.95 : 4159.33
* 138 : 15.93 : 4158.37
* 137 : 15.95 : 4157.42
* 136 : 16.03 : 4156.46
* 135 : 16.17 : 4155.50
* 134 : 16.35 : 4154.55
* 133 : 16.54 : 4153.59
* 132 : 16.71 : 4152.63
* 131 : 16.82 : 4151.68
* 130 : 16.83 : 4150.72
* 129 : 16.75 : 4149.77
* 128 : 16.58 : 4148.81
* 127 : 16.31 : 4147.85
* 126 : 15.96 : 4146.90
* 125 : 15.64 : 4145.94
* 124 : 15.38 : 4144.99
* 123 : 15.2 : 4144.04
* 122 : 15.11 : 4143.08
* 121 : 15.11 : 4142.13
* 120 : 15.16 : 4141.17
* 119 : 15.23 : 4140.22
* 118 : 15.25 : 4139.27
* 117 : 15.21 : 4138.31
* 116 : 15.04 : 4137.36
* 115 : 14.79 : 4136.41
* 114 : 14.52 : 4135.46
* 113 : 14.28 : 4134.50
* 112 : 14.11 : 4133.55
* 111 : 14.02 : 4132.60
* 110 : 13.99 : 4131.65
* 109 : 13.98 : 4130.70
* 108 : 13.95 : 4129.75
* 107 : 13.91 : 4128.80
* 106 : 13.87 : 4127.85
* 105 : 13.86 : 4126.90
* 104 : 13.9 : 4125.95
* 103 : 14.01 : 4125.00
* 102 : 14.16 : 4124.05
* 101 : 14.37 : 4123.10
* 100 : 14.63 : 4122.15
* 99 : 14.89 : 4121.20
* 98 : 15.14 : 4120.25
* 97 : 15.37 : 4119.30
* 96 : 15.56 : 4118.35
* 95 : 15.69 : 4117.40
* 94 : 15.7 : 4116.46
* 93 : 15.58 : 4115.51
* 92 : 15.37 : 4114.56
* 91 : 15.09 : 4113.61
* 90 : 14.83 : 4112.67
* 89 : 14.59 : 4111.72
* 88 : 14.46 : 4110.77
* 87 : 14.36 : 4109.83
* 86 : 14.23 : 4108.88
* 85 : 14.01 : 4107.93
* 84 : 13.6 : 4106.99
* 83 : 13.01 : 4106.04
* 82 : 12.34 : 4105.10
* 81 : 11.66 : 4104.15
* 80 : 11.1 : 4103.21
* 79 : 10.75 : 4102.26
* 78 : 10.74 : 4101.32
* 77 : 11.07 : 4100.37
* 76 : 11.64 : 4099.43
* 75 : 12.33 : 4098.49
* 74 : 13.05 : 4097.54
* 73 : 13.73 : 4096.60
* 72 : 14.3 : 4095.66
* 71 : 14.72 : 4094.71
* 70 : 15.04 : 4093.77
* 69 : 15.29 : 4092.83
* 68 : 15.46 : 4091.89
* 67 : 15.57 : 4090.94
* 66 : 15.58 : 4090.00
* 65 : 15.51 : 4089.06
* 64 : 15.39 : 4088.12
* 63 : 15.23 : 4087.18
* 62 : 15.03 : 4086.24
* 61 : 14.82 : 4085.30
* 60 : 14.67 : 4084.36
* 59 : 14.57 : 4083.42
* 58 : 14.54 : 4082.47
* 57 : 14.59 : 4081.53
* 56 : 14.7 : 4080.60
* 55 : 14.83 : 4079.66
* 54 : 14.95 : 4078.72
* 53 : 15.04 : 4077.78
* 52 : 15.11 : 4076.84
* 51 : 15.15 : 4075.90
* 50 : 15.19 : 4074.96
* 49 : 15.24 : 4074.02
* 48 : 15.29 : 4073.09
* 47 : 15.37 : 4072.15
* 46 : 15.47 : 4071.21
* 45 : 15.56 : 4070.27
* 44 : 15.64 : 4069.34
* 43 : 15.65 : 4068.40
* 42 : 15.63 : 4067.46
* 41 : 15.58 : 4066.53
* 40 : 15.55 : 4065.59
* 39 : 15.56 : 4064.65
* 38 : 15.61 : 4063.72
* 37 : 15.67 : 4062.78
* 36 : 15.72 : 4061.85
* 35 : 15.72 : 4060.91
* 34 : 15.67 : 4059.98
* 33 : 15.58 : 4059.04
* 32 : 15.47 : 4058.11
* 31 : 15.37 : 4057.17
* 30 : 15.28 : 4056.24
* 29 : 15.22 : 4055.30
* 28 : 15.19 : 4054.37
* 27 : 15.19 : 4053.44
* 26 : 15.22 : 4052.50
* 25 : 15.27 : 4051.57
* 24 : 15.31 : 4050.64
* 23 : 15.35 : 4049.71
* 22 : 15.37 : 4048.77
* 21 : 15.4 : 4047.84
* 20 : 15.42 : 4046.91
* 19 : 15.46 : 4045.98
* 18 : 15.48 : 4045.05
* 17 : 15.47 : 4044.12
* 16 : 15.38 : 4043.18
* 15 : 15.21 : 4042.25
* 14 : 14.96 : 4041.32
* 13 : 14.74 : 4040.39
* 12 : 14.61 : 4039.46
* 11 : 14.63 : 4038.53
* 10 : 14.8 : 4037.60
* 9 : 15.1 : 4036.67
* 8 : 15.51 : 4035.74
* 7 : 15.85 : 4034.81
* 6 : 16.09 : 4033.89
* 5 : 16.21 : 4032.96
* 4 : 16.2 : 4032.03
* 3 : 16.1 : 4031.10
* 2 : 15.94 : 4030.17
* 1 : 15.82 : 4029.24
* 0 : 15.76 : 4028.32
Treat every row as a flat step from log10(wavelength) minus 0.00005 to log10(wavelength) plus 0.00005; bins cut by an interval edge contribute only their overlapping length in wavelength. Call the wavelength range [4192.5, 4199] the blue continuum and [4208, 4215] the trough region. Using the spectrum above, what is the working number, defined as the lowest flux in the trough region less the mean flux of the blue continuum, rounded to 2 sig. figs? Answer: -1.2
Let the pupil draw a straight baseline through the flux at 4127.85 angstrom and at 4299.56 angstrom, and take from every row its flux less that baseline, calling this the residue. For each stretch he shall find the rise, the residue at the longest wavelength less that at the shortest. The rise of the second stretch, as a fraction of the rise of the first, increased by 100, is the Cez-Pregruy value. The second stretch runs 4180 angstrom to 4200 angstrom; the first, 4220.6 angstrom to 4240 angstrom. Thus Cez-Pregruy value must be 99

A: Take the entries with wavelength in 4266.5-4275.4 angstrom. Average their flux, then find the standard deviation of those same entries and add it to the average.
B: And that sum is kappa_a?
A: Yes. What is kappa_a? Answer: 15.3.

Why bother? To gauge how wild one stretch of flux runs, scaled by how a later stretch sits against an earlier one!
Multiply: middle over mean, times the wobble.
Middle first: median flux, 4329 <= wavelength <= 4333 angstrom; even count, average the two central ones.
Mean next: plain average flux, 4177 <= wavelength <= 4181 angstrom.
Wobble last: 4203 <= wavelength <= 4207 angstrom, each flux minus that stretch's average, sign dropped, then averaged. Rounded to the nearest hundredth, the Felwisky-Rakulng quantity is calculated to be 0.10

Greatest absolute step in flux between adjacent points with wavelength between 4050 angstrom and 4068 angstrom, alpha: 0.11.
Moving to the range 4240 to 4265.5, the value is 0.24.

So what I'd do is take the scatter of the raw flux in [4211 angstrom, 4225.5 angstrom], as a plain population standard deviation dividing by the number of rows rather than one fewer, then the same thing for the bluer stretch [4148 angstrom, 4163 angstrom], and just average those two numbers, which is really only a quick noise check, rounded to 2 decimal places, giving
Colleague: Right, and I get 0.28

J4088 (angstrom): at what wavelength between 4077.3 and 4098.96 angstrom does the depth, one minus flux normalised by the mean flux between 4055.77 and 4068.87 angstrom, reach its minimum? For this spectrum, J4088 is 4090.00 angstrom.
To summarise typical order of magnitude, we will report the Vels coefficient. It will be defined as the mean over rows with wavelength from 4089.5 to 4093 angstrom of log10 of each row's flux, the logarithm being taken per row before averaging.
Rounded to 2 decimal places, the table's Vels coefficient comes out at 1.19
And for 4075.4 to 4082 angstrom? 1.17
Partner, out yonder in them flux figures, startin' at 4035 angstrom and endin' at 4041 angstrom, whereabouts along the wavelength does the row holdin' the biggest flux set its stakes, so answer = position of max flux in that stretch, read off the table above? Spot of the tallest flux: 4035.74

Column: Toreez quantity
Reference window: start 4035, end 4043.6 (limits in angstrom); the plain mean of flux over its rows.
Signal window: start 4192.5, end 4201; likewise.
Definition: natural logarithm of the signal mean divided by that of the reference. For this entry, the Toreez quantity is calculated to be 0.04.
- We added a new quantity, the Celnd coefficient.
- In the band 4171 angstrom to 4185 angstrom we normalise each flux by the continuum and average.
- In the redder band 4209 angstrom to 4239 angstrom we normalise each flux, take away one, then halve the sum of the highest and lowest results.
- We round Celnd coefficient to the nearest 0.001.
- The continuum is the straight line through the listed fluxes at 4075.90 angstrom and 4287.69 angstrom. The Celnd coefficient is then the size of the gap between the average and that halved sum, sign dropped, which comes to 0.956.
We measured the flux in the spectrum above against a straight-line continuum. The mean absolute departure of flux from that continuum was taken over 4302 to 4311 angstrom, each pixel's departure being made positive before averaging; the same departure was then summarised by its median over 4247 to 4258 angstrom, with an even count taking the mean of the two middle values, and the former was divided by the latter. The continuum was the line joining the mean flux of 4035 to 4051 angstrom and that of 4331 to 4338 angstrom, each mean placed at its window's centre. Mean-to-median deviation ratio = 0.5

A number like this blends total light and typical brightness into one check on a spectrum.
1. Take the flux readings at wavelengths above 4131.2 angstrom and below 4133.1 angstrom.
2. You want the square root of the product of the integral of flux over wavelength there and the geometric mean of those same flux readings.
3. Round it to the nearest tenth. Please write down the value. 19.3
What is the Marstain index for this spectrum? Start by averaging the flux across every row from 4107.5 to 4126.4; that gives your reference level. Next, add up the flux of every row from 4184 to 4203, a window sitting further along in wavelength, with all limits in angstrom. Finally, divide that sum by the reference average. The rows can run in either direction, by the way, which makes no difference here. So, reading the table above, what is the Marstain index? 20.6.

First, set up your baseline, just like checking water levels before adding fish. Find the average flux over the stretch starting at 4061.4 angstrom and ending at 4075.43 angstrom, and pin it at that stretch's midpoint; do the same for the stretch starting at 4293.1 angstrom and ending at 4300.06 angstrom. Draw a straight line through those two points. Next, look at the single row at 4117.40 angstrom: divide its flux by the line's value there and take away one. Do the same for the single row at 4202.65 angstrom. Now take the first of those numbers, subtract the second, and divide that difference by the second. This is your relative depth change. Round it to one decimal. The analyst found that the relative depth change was -1.7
